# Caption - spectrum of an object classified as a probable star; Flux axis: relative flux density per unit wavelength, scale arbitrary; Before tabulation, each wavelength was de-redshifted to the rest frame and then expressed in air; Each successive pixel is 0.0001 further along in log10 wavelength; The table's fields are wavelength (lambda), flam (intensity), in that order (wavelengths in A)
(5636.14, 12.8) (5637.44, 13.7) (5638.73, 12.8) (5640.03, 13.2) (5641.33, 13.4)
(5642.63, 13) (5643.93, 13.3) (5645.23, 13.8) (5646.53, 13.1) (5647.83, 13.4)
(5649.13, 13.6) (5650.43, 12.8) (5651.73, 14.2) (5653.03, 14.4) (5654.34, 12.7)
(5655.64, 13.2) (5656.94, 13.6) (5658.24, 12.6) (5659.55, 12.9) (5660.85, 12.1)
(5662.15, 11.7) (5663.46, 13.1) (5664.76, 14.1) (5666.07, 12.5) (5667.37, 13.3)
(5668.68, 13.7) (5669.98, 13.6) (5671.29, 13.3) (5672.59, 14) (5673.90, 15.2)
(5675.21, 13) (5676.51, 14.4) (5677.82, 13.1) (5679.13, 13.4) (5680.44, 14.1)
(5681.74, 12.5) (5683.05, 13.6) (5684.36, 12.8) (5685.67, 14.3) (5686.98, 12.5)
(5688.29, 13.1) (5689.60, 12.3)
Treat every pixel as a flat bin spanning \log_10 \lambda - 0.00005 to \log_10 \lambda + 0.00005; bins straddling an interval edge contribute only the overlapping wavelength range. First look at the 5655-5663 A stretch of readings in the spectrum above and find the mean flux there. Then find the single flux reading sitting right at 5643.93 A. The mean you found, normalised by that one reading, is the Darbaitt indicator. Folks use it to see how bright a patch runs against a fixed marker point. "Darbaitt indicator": 0.95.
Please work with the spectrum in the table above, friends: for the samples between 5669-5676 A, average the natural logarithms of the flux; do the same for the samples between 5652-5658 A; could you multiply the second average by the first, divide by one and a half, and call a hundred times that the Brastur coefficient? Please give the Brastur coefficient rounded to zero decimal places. 455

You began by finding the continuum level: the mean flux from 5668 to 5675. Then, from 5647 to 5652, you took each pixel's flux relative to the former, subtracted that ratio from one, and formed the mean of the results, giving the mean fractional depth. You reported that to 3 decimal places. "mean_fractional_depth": 0.033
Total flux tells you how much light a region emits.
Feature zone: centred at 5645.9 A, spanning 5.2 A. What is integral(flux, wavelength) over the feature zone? 69.7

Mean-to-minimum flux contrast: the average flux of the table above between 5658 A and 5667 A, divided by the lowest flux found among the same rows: 1.09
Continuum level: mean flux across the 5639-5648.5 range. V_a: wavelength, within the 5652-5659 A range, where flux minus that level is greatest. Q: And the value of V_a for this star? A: 5653.03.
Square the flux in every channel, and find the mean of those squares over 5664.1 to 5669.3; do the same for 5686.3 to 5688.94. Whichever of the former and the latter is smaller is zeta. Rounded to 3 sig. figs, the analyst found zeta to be 164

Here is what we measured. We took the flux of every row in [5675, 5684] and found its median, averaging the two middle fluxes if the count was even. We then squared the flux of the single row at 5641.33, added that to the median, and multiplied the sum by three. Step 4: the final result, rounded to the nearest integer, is 579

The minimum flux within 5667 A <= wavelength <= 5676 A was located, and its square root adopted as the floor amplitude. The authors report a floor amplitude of 3.61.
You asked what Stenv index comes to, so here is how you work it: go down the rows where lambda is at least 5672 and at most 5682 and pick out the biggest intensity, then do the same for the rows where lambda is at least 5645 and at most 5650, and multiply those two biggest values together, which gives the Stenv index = 210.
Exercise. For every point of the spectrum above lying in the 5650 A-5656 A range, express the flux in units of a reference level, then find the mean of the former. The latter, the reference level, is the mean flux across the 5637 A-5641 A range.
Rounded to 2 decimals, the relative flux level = 1.02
